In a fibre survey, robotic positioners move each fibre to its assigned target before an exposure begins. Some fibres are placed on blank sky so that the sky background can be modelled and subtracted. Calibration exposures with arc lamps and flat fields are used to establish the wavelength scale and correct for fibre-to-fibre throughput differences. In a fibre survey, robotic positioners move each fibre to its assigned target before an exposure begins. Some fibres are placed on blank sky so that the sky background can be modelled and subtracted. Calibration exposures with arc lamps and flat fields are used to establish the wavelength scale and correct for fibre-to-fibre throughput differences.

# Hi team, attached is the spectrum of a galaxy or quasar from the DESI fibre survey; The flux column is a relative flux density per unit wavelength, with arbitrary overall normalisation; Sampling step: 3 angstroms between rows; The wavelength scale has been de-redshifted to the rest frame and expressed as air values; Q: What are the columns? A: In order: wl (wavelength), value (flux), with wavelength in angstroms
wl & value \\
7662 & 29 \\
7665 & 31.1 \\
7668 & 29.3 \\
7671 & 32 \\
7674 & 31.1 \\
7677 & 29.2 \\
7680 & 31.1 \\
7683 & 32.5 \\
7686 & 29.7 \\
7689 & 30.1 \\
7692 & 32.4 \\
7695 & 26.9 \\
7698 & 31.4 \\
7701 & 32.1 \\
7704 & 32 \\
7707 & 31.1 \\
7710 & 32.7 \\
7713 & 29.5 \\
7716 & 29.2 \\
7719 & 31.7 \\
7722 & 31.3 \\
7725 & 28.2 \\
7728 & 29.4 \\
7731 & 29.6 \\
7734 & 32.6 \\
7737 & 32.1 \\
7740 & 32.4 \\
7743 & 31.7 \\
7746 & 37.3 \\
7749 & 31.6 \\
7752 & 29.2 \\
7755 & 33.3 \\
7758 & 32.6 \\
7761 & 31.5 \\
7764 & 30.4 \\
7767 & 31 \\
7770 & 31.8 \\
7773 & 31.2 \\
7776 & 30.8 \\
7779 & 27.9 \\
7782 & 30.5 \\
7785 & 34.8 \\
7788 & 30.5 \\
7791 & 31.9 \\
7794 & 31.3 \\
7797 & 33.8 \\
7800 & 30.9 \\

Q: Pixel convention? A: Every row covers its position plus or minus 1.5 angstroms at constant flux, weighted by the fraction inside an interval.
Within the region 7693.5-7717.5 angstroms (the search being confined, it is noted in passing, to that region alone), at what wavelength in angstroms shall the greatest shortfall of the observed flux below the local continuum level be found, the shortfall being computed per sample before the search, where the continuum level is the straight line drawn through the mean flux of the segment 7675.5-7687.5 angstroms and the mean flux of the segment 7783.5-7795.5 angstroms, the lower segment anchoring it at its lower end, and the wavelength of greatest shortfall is 7695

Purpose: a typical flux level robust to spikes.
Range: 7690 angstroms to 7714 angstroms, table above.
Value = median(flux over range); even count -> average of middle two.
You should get 31.7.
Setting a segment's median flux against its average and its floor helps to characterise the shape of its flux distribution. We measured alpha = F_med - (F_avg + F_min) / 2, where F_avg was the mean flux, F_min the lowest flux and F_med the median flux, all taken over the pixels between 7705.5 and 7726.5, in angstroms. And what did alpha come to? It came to 1.7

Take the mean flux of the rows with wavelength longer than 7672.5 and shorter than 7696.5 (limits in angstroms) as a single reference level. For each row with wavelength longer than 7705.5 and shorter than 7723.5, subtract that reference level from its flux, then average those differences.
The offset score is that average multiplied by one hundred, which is 54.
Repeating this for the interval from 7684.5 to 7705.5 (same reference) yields 28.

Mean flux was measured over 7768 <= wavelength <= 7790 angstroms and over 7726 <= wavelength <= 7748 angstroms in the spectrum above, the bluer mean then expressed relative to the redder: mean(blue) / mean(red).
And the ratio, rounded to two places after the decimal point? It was 1.03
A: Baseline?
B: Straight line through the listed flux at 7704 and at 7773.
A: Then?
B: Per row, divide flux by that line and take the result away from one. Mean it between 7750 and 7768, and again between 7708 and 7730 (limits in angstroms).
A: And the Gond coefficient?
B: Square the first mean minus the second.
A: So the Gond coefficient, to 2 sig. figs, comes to 0.0023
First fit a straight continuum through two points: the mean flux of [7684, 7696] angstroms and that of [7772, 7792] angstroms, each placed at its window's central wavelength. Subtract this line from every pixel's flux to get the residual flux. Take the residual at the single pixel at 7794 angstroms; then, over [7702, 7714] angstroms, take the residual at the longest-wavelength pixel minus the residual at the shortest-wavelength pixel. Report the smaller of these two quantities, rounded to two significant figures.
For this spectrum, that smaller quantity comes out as -2.6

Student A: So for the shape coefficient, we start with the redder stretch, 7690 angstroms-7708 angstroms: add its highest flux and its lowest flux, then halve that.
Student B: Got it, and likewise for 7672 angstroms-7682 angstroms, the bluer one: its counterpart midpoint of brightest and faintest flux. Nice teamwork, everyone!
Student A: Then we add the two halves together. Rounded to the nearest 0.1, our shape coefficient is 59.8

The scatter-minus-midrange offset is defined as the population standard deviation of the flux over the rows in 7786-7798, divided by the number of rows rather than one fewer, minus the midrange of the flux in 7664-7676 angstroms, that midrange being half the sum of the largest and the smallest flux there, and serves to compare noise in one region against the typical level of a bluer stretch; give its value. -29.4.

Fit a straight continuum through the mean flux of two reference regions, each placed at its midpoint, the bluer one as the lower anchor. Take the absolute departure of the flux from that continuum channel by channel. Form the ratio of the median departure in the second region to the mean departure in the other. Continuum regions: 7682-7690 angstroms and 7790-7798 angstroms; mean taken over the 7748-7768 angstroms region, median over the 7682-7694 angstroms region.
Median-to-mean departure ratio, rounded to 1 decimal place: 1.2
